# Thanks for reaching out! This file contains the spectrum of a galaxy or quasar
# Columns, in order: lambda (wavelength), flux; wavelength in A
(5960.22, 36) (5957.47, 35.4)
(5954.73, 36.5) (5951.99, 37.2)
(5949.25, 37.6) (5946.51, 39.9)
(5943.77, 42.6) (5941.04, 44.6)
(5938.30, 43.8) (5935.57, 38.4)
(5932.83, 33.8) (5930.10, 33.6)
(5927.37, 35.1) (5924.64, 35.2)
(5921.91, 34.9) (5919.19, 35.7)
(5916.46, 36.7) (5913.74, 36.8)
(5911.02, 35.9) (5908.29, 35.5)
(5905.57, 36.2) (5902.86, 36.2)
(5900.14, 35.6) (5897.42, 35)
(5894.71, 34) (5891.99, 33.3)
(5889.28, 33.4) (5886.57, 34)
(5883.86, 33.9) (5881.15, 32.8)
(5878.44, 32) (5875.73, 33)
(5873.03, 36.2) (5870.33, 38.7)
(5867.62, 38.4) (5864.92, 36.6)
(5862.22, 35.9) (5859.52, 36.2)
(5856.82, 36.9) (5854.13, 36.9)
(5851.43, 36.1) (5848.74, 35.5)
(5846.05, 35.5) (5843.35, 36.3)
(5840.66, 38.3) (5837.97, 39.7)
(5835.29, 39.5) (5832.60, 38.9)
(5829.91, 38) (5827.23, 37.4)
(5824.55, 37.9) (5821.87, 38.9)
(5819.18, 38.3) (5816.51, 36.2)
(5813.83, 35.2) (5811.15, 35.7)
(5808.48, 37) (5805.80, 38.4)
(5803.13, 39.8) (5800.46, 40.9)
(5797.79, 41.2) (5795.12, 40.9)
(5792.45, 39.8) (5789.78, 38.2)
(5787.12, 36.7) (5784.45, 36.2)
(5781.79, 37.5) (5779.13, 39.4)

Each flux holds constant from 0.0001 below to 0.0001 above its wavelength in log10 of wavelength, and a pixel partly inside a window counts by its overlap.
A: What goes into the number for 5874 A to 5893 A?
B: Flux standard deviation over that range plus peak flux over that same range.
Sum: 35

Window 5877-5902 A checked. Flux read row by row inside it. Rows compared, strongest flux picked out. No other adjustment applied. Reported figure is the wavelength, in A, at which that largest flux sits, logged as 5900.14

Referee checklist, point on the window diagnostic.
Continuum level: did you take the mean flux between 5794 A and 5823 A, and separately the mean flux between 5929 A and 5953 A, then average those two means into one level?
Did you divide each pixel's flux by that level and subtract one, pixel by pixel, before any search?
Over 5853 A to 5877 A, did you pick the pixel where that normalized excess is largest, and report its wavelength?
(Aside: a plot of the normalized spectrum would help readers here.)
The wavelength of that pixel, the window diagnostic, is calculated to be 5870.33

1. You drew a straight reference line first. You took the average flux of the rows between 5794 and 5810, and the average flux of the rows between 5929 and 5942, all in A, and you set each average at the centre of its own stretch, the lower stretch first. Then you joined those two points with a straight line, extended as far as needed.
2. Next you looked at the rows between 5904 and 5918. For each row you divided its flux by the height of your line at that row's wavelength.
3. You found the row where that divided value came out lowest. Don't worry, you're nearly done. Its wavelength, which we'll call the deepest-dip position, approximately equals 5908.29 A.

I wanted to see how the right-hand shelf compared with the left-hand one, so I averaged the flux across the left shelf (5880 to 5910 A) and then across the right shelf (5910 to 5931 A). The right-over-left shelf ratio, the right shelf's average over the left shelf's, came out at 1.028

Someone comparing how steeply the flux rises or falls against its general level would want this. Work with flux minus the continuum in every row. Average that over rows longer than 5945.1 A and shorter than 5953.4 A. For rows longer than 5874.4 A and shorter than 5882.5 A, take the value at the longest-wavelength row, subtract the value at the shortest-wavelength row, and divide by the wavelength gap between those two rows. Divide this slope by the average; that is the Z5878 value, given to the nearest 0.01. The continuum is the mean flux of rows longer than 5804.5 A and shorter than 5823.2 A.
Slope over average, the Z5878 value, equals -0.03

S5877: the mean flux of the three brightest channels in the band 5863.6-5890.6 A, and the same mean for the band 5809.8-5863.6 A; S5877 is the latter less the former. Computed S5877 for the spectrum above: 1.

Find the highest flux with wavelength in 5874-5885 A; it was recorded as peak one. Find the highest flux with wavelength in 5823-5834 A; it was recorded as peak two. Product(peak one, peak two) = 1319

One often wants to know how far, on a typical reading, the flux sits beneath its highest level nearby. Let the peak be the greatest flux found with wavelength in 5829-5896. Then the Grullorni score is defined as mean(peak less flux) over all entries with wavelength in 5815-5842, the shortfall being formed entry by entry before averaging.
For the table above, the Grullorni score 1.4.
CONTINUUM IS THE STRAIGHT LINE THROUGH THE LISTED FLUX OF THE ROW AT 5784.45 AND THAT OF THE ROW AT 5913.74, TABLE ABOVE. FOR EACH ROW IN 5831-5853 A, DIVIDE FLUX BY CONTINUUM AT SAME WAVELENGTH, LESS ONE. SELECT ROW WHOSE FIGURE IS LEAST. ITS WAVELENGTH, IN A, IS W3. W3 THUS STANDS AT 5848.74 A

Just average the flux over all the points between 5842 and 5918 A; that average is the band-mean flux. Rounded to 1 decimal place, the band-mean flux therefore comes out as 35.5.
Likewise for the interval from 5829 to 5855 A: 37.5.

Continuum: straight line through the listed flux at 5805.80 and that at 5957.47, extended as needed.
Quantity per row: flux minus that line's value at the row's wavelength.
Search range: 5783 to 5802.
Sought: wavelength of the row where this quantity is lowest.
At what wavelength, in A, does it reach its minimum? 5784.45 A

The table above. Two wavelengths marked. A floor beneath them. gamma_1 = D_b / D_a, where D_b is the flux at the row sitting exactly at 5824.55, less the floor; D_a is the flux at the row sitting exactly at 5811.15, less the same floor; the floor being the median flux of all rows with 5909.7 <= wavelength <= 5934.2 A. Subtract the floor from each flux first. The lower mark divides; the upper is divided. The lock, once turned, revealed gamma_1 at 5.4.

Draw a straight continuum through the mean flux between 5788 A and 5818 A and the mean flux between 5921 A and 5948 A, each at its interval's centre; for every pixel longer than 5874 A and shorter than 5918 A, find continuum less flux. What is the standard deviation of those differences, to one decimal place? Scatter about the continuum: 1.5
